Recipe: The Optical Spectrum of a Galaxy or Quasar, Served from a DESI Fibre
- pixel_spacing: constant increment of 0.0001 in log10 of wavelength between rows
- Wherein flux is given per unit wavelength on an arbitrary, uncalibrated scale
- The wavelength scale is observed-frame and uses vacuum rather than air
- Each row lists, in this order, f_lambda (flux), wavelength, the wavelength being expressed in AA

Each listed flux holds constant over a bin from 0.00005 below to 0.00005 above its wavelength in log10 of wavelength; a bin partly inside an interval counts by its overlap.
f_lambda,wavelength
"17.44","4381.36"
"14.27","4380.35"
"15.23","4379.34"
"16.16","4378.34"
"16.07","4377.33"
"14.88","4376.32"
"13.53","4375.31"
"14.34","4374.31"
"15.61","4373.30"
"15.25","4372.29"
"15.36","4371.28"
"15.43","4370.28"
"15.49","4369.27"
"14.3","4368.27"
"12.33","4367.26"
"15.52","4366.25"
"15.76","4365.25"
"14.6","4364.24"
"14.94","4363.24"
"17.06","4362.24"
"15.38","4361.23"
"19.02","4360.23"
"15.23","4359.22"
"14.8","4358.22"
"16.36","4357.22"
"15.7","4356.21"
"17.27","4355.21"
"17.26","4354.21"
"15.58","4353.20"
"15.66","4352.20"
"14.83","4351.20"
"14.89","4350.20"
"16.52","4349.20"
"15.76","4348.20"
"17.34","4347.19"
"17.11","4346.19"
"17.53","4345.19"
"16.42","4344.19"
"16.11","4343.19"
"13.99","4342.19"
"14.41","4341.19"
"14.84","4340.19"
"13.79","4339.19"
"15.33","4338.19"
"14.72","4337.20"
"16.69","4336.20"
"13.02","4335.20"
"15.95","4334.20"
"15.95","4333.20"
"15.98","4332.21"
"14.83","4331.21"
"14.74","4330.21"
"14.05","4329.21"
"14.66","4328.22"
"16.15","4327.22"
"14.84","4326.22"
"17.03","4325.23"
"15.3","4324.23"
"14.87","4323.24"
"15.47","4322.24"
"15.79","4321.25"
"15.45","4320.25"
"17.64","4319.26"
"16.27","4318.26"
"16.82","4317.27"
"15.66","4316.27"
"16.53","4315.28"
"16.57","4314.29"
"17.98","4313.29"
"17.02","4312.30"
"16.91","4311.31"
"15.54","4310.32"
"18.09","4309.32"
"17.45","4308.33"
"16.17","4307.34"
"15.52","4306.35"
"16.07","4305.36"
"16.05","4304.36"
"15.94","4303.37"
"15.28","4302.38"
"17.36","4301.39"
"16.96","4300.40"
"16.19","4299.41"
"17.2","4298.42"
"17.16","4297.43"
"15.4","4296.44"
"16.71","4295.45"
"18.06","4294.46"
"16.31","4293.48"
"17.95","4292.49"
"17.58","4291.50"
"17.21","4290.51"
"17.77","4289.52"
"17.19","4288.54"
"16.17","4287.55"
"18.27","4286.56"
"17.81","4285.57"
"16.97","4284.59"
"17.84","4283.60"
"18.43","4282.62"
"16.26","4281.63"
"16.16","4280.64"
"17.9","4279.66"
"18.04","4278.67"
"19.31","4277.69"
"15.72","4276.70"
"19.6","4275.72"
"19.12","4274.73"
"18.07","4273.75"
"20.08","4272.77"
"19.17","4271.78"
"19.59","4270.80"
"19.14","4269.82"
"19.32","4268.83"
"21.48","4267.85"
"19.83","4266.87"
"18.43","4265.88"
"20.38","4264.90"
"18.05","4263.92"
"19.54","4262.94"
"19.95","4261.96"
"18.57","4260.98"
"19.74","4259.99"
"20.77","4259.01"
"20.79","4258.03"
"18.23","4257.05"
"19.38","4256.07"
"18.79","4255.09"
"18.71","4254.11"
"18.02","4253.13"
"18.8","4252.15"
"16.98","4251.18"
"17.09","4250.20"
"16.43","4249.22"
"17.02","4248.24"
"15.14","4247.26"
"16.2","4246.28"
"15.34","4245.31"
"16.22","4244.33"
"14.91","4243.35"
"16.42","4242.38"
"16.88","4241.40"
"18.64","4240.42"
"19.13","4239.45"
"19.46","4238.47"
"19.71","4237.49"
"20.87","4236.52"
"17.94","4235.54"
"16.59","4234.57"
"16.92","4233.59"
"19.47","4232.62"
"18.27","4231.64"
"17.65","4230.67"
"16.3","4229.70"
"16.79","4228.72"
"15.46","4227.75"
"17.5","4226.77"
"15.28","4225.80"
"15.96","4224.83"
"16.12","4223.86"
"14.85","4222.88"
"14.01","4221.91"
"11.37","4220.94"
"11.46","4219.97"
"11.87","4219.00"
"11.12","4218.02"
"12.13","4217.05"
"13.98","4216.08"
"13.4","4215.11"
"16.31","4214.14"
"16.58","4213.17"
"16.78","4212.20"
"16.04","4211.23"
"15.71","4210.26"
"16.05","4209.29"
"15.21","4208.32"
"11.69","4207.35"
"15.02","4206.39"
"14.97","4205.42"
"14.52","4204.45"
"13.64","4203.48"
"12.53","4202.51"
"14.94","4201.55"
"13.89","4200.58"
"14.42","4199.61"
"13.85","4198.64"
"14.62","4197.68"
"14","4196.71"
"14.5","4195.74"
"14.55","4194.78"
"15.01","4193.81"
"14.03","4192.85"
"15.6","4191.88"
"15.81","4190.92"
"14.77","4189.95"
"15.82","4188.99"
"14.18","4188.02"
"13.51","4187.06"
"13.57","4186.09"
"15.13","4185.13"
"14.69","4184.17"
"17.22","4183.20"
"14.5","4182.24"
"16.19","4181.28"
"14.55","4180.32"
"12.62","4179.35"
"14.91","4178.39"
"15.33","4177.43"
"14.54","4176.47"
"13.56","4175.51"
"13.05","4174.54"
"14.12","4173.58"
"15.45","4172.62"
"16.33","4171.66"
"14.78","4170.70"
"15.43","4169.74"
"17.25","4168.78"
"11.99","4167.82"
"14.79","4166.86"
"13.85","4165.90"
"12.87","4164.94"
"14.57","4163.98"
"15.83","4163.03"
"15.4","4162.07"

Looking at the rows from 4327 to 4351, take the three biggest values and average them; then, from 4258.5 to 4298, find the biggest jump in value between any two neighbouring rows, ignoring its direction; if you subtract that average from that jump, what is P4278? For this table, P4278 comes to -13.4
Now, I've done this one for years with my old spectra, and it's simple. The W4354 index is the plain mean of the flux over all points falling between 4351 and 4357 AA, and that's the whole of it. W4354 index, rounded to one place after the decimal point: 16.1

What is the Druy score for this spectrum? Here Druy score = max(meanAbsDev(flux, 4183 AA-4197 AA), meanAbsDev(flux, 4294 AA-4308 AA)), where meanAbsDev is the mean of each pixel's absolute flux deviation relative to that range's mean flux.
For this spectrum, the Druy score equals 0.75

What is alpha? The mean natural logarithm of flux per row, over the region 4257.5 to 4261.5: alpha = 2.99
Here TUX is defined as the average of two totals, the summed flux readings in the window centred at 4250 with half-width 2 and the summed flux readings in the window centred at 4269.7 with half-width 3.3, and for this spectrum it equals 103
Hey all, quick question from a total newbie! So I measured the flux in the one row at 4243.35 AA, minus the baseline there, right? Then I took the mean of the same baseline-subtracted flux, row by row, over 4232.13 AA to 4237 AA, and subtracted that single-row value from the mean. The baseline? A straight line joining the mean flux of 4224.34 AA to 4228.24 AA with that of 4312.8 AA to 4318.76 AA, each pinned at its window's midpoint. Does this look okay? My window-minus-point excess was 3.5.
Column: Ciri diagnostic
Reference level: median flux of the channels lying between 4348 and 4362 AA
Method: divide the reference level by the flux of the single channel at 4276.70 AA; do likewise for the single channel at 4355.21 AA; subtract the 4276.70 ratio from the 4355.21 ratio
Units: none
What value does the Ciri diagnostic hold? -0.09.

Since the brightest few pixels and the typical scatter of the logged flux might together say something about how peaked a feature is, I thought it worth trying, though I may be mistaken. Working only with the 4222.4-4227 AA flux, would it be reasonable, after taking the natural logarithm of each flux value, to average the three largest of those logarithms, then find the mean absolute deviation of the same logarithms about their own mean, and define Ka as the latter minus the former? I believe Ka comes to -2.76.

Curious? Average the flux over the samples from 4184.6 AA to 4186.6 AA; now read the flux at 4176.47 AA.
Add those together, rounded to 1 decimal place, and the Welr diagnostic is 28.9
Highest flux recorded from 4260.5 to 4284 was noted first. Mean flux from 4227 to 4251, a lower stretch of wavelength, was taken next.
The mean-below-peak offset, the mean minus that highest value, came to -4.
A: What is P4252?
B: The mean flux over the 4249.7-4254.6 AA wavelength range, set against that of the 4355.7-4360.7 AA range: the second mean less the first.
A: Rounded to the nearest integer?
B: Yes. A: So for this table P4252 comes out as -2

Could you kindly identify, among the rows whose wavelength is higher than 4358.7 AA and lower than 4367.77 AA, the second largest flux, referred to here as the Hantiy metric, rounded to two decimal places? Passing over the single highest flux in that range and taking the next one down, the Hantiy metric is 17.06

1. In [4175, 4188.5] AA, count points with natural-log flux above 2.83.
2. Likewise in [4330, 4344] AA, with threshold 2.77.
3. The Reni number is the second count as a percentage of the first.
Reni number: 300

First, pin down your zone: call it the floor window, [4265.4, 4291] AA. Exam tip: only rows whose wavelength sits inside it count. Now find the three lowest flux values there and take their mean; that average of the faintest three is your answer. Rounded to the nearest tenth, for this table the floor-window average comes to 16.0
